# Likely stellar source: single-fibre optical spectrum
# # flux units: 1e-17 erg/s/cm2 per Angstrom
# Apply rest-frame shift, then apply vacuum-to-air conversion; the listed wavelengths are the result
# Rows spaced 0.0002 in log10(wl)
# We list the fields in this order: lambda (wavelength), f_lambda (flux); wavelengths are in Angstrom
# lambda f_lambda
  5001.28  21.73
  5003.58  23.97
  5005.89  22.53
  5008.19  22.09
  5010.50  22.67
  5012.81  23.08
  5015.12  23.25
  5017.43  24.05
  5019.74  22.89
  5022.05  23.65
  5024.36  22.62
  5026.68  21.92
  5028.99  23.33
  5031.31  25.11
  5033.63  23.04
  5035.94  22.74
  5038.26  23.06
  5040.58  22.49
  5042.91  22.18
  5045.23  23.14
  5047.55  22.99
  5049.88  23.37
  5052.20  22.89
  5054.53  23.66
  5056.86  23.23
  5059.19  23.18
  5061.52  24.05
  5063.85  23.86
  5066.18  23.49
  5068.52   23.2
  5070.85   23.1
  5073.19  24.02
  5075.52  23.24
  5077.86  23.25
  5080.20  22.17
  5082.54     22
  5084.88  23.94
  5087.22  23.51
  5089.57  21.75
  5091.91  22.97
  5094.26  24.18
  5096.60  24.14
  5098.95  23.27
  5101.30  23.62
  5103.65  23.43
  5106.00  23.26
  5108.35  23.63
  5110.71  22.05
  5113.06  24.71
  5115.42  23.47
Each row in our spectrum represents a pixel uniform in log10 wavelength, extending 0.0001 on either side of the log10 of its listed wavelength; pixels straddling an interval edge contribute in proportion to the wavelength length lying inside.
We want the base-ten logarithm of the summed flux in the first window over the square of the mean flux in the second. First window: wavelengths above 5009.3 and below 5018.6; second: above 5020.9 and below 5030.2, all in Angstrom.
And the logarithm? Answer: -0.75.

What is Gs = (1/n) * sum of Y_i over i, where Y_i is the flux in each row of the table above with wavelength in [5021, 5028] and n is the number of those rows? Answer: 22.7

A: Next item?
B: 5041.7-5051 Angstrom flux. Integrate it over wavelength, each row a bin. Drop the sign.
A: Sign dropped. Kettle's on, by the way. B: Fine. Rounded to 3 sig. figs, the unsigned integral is 213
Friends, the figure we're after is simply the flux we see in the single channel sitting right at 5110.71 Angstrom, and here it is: 22.05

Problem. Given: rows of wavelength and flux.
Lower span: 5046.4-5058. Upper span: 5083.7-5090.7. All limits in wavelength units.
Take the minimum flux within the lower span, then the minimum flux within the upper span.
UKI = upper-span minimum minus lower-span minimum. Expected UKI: -1.1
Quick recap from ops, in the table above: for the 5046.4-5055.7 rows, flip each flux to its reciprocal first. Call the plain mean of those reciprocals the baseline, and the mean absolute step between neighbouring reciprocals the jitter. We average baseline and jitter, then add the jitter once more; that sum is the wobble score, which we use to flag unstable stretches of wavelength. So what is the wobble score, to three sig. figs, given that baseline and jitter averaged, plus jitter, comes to 0.0230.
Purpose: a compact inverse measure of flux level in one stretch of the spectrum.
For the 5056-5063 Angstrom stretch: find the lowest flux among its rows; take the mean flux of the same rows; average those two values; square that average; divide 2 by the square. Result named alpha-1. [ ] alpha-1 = 0.0037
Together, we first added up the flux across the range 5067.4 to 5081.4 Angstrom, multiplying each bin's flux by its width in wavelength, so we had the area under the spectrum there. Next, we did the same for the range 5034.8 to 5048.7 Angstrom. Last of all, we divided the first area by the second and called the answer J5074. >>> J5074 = 1.02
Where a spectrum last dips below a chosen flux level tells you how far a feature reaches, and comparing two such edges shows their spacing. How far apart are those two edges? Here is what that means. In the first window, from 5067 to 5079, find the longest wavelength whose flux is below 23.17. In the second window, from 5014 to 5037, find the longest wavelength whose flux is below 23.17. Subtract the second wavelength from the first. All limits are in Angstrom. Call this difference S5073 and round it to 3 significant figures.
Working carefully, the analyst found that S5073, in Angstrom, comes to 34.9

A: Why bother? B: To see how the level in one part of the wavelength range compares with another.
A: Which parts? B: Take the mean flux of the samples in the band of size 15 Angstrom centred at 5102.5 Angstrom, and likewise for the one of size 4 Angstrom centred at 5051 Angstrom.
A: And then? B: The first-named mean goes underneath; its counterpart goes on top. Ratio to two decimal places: 0.98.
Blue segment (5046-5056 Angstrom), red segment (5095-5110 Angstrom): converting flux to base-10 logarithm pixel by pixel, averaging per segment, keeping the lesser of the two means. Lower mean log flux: 1.366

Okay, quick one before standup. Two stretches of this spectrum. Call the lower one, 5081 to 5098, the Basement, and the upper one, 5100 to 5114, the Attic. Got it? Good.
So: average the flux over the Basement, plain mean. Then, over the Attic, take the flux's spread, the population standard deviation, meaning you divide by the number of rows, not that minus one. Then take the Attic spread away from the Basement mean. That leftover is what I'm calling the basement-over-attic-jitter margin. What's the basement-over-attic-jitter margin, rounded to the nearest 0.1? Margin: 22.4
